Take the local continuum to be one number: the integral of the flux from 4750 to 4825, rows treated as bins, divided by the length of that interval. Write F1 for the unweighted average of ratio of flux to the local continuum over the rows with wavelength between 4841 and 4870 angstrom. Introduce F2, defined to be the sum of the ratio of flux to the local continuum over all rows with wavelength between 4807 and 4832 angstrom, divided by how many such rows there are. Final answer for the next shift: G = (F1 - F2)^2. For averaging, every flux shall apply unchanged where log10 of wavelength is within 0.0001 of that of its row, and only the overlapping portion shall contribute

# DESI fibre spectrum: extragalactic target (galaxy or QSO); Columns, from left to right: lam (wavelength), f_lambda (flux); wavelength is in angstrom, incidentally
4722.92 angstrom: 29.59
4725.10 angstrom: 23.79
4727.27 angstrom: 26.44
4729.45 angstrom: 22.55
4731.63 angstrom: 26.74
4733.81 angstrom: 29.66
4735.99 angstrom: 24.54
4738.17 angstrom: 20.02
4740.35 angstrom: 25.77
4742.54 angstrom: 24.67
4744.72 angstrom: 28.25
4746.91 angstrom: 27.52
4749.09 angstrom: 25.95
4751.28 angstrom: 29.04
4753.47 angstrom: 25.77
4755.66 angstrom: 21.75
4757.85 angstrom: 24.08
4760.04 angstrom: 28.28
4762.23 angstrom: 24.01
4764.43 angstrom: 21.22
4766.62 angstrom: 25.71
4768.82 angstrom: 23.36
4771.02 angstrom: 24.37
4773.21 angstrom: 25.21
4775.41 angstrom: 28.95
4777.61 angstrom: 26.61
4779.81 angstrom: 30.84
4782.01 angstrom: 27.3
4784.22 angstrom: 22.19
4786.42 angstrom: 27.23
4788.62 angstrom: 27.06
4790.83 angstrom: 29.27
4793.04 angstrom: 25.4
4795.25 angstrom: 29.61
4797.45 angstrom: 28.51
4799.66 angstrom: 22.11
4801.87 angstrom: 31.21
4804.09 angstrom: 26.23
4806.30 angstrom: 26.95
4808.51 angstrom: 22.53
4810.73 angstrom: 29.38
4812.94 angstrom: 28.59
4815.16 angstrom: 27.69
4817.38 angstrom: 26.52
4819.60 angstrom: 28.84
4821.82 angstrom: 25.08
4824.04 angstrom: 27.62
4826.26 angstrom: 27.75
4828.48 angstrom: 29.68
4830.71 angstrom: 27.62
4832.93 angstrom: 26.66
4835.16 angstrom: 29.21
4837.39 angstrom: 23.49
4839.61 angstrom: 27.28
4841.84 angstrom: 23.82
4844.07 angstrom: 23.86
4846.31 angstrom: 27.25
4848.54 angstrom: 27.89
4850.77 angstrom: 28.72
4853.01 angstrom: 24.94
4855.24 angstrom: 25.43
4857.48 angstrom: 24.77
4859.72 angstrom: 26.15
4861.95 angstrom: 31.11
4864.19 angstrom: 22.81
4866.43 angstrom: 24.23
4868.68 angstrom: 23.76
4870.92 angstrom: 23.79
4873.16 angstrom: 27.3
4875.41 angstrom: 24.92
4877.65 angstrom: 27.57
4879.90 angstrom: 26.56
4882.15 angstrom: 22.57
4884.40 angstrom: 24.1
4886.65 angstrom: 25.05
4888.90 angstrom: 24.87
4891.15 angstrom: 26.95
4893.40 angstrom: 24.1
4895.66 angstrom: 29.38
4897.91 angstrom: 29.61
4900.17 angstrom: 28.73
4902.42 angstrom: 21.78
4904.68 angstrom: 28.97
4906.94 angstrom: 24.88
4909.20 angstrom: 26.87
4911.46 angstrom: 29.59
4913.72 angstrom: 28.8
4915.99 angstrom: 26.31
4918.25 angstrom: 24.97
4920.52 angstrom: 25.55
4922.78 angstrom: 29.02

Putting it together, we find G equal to 0.004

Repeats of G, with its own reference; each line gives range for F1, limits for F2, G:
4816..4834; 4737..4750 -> 0.006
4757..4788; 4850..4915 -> 0.000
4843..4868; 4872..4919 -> 0.000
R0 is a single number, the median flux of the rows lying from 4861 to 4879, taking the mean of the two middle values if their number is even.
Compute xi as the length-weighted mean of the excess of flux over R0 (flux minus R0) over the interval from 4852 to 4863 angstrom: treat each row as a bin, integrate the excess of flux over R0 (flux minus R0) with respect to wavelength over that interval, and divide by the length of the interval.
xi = 1.9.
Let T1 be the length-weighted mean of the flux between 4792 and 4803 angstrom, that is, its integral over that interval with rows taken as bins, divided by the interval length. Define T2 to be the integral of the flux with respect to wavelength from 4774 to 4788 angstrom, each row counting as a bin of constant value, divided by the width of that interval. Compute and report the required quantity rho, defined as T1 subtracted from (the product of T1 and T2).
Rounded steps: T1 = 27.4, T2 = 27.1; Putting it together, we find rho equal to 716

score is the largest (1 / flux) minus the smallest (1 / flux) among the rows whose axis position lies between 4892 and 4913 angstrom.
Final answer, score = 0.0121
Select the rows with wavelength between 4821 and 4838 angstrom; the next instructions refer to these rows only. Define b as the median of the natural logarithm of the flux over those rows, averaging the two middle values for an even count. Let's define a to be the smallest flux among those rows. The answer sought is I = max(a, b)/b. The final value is 7.08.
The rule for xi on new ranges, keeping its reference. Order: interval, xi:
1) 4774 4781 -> 4.0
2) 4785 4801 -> 2.4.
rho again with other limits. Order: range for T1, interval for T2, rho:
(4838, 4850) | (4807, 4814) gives 672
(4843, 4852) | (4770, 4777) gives 679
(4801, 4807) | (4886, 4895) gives 687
